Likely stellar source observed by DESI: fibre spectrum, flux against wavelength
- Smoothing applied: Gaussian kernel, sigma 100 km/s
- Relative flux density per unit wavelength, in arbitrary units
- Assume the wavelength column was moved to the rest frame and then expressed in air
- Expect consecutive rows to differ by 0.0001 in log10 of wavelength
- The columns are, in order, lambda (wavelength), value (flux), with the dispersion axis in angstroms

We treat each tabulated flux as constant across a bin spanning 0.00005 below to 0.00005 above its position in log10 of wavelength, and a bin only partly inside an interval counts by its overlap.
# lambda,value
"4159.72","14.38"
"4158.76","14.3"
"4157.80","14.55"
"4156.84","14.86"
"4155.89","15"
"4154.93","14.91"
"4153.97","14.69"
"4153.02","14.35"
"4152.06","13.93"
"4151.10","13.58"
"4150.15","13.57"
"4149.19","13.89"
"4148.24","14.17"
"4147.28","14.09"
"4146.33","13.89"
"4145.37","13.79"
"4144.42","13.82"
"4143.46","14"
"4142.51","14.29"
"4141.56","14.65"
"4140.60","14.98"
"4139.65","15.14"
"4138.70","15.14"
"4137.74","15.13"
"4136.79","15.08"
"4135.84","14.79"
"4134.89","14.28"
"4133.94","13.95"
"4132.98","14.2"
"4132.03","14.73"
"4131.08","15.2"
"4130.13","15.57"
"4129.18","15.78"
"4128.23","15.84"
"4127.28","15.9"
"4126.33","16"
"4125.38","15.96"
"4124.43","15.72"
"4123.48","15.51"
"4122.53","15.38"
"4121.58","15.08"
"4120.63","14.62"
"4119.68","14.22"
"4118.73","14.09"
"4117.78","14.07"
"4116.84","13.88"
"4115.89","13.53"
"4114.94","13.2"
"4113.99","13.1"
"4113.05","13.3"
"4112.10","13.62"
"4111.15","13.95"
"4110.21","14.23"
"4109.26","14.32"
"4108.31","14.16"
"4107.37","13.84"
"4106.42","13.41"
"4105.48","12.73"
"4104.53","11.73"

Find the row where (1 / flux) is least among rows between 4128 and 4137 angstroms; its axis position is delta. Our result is 4128.23 angstroms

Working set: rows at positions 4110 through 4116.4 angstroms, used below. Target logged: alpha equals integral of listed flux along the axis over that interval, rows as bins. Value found 87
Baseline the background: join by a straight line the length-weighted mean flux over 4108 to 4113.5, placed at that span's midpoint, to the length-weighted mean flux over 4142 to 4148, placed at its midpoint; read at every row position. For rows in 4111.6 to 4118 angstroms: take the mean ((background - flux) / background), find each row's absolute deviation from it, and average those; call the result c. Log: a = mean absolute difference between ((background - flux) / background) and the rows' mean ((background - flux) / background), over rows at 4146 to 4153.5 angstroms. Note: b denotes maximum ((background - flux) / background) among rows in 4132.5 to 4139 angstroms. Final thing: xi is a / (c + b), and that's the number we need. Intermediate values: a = 0.014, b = 0.00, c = 0.020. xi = 0.7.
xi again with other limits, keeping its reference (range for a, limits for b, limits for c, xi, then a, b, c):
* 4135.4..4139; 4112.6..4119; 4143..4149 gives 0.1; 0.009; 0.06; 0.009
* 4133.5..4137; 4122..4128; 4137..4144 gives -0.4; 0.029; -0.10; 0.028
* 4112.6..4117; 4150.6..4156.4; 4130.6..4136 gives 0.3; 0.017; 0.03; 0.027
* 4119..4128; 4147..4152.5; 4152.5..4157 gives 0.8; 0.035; 0.03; 0.014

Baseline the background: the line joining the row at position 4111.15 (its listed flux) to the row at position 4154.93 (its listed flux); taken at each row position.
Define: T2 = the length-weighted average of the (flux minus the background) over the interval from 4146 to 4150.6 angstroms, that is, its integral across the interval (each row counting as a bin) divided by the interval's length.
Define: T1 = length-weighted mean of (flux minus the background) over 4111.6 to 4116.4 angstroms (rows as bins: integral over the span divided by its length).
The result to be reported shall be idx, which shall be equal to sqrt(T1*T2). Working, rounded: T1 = -0.65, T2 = -0.84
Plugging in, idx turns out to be 0.74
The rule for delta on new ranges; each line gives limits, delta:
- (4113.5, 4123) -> 4122.53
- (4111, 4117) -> 4111.15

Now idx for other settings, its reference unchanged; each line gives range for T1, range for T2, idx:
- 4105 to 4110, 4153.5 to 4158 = 0.13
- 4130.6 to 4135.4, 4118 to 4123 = 0.15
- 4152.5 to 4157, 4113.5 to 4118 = 0.29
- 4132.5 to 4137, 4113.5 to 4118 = 0.15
